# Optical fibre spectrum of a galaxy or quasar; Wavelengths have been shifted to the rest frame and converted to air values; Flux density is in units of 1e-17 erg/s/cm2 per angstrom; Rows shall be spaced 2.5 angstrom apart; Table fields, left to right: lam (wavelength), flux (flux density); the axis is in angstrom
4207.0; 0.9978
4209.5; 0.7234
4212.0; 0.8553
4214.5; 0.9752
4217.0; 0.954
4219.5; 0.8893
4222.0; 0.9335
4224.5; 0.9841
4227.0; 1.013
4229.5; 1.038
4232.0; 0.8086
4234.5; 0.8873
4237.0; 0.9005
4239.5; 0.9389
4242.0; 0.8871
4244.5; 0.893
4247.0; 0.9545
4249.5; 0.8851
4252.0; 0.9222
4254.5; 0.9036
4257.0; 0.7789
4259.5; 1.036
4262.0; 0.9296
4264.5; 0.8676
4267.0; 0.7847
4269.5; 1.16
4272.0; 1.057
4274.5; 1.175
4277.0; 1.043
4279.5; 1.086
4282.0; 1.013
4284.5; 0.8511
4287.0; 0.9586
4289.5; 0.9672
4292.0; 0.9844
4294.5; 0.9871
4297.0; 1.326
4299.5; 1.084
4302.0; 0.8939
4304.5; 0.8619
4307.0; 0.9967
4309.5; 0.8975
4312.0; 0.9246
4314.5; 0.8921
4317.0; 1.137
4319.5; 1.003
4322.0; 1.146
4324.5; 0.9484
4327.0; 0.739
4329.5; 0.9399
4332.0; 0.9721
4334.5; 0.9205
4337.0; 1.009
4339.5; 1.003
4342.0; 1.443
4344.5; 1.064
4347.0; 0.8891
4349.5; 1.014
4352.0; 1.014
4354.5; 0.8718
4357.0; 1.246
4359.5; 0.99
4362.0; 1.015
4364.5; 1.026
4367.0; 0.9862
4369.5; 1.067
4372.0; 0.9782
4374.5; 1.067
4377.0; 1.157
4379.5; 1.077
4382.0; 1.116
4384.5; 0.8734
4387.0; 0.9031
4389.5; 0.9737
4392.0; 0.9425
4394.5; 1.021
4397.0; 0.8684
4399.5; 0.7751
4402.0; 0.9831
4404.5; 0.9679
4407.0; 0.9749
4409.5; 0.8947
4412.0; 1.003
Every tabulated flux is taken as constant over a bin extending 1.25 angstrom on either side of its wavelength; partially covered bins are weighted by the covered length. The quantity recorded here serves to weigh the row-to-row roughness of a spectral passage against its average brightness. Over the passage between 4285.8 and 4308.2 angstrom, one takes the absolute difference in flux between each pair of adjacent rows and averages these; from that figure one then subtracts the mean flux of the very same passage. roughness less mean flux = -0.886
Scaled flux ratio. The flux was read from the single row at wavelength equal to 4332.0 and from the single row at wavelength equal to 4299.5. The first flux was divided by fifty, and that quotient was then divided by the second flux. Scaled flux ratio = 0.018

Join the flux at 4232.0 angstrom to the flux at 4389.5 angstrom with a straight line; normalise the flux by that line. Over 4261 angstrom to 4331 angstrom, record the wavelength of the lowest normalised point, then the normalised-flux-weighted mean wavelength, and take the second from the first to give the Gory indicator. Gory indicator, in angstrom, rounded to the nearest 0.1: 32.0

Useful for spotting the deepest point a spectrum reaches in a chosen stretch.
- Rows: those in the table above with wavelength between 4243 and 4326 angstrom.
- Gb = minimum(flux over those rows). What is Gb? 0.7789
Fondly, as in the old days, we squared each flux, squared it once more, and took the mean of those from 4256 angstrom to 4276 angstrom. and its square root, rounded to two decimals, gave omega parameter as 1.01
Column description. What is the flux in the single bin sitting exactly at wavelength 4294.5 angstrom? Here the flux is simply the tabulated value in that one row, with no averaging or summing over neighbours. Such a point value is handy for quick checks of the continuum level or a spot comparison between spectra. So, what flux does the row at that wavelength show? 0.9871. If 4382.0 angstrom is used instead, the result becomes 1.116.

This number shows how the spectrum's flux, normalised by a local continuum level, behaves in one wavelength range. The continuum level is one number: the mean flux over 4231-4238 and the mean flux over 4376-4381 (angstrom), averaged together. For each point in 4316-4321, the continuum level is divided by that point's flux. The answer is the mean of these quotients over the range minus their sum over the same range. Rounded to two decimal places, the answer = -0.93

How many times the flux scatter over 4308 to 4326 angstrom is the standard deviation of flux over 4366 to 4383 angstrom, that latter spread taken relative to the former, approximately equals 0.60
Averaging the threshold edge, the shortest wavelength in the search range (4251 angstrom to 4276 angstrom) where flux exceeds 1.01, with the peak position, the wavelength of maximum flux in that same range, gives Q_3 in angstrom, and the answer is 4267.0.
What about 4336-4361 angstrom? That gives 4342.0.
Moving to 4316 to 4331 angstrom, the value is 4319.5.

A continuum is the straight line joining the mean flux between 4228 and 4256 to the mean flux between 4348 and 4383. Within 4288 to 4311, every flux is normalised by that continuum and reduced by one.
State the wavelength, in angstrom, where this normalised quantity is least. 4304.5 angstrom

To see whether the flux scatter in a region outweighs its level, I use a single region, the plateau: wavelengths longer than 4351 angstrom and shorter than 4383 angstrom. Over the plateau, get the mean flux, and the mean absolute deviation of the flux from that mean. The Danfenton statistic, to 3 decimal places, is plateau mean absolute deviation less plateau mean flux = -0.978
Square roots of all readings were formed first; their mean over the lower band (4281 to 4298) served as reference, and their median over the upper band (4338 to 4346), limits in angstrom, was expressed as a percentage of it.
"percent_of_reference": 103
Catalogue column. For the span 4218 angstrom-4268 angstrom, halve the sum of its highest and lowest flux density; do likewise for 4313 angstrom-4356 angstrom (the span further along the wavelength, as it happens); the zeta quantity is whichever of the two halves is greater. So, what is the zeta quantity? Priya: 1.09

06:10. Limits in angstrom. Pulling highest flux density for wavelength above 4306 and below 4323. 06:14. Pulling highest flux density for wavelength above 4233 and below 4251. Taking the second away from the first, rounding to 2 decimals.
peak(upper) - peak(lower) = 0.19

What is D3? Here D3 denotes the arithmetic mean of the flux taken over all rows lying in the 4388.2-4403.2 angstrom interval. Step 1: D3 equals 0.93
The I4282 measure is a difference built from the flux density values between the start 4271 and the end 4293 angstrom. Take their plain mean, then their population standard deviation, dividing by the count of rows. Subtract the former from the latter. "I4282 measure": -0.93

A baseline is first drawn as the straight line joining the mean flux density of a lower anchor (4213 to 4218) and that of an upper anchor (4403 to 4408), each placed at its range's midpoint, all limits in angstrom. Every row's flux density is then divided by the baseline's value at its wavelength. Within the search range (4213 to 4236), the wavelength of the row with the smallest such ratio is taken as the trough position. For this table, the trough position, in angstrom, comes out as 4232.0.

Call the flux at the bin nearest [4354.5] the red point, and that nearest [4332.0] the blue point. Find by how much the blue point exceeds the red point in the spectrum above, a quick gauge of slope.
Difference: 0.10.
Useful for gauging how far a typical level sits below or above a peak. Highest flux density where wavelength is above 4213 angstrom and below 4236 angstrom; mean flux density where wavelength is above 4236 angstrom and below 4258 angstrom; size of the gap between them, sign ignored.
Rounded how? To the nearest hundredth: 0.14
